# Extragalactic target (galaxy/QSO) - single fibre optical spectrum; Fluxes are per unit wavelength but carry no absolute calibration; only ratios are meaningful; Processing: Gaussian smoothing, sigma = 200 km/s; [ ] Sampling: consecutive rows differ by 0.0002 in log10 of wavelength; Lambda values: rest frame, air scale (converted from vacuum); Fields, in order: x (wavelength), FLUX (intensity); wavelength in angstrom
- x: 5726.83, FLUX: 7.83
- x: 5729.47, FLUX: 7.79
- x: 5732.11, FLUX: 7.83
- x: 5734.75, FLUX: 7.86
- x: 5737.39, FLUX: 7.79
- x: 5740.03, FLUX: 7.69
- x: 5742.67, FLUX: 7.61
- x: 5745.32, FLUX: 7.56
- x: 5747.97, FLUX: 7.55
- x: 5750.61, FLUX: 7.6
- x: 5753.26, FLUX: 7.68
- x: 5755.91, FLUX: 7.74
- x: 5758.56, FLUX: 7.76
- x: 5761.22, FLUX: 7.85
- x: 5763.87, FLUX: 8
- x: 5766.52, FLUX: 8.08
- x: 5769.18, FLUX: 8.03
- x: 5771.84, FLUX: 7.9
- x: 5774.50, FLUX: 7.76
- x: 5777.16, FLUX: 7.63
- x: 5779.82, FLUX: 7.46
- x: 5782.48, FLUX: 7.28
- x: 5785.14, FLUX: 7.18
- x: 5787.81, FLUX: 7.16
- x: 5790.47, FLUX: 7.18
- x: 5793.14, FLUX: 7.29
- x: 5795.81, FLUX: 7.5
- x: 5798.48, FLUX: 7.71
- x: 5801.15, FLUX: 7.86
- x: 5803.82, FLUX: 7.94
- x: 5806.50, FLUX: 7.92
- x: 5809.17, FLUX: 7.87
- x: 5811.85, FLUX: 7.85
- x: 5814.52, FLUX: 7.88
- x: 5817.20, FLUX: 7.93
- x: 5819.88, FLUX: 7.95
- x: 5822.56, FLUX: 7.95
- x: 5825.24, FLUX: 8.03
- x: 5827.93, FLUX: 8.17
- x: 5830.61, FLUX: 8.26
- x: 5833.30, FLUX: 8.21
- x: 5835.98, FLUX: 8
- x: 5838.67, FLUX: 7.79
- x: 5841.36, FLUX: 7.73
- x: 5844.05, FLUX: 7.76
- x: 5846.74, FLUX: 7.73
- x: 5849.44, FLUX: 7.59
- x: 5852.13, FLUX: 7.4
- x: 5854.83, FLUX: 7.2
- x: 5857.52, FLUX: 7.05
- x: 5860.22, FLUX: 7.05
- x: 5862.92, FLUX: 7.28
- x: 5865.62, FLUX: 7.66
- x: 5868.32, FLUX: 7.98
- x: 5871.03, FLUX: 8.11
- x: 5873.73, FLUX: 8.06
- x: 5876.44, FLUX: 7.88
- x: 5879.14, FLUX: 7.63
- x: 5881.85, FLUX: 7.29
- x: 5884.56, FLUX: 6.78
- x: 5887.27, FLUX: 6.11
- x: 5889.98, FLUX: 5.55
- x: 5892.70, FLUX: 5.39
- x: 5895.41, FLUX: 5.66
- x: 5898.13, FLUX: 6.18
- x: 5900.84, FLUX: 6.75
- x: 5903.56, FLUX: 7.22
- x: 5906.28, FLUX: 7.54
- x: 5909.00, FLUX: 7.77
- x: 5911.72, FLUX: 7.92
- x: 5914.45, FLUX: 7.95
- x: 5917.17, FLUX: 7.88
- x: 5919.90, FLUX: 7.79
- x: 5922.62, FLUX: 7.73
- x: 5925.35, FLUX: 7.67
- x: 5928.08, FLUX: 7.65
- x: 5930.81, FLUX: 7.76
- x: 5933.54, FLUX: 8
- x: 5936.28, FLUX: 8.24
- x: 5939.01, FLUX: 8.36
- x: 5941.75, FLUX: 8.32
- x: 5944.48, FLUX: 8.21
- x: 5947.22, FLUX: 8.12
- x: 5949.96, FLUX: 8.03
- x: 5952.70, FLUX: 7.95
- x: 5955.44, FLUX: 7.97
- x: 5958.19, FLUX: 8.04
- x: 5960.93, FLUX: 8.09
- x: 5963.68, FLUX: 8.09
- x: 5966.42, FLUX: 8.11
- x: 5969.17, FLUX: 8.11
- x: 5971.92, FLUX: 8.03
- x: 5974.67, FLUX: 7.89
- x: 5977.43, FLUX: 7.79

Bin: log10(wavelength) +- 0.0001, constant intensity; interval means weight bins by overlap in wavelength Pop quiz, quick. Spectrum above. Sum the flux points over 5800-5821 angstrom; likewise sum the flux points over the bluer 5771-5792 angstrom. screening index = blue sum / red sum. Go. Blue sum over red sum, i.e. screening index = 0.94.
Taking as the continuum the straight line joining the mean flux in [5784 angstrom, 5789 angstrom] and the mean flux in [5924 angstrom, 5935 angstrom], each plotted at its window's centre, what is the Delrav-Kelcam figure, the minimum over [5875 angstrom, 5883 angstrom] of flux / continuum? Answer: 0.96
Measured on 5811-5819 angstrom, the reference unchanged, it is 1.08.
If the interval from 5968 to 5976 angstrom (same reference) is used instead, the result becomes 0.99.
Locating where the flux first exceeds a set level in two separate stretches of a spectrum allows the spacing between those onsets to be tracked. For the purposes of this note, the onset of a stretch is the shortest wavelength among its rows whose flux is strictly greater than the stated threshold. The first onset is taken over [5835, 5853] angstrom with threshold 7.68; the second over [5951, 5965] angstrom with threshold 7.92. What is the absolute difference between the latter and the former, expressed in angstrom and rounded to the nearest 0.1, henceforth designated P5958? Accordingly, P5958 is 116.7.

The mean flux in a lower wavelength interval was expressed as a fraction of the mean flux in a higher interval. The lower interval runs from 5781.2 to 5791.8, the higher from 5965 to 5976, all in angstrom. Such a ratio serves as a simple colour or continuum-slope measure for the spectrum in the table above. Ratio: 0.90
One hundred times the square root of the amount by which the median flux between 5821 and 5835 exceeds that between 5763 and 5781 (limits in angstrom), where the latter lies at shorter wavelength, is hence 52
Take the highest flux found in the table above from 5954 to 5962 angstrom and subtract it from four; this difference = -4.09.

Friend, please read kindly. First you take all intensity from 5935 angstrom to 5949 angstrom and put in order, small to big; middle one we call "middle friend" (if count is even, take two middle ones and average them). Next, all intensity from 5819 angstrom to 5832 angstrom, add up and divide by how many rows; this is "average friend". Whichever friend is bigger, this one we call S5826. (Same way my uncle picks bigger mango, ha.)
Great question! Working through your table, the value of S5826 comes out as 8.24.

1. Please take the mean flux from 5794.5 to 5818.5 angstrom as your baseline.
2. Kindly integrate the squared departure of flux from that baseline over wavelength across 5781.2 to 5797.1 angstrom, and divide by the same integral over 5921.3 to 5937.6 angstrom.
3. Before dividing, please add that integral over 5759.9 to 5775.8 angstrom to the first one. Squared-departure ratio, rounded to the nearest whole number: 8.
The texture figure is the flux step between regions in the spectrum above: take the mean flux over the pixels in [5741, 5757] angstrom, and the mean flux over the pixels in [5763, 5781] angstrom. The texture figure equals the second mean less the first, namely 0.21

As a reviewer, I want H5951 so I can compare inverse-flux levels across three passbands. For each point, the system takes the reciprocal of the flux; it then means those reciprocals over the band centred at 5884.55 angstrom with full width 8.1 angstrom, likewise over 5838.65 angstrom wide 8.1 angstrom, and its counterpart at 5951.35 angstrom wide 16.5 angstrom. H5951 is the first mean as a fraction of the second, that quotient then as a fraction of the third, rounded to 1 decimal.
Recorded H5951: 9.4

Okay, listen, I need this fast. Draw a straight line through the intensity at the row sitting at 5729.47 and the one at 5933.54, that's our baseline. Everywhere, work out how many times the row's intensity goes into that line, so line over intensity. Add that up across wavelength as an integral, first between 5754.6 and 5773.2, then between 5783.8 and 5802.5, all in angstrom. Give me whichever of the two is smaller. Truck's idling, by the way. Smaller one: 18.4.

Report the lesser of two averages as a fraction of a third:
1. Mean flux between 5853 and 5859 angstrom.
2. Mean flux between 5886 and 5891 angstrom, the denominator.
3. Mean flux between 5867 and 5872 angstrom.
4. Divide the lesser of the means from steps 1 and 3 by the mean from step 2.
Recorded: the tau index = 1.22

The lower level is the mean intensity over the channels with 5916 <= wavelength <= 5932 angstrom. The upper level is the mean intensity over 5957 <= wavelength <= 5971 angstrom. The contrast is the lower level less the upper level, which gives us -0.34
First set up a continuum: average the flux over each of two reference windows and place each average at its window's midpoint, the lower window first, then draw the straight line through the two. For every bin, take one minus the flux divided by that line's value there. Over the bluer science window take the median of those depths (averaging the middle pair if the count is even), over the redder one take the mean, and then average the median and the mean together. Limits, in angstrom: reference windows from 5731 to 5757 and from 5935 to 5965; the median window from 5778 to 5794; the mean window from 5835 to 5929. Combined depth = 0.076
